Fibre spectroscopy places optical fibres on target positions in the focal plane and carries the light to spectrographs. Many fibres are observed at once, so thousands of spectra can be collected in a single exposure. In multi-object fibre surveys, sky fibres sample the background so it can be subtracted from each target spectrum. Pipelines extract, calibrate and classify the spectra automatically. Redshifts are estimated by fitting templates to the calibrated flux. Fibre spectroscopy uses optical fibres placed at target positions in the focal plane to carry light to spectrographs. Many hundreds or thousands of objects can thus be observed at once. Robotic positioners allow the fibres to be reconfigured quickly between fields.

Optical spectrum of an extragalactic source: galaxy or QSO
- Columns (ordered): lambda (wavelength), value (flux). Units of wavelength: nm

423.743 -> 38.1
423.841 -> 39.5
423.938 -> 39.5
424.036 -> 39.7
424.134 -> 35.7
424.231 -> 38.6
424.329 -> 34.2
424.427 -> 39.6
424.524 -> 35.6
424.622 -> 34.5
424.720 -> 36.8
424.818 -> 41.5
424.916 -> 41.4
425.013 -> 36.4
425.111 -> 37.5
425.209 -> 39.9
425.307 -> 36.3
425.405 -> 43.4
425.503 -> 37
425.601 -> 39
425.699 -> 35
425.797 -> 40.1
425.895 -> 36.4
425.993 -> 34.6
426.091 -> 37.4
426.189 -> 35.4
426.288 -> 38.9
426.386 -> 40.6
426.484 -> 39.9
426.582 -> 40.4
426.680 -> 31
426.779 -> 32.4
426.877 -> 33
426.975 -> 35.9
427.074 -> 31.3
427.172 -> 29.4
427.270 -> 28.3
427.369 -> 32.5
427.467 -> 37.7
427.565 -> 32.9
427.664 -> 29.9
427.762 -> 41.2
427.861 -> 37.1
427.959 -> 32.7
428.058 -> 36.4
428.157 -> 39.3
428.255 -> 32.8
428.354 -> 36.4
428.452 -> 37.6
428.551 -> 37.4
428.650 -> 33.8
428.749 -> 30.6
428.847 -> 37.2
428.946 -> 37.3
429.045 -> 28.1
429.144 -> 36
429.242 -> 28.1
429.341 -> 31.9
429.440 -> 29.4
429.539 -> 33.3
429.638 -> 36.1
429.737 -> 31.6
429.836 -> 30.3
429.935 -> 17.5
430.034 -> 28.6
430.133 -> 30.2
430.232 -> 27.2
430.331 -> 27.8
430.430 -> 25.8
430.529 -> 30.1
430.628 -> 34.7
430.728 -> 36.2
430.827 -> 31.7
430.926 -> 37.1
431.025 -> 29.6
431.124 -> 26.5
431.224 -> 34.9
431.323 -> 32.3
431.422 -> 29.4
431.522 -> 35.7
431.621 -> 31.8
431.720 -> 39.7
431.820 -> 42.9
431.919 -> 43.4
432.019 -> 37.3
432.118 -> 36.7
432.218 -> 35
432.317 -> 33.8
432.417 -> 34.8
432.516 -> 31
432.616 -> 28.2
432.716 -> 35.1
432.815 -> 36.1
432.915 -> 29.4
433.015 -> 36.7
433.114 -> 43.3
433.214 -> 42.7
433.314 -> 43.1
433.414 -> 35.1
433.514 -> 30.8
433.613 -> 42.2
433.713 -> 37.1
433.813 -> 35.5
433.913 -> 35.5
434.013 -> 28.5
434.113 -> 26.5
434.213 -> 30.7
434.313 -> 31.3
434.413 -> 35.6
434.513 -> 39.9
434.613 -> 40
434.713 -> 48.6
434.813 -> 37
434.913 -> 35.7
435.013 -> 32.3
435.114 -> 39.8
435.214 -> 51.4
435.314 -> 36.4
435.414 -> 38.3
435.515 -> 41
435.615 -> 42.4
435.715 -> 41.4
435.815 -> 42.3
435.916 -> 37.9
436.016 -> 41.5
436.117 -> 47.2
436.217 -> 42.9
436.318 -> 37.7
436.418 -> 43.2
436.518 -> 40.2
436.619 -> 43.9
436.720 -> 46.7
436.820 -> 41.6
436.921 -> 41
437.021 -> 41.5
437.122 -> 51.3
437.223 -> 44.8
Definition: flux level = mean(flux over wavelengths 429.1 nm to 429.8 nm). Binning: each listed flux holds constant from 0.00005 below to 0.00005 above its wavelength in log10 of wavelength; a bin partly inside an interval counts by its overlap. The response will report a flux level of 32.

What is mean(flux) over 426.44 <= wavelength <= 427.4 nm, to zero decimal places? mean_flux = 33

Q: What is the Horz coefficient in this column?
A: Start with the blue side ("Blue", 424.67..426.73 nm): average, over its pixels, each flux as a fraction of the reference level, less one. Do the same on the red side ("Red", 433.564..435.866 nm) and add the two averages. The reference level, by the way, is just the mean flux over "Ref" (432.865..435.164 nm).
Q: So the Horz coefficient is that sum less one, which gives -0.92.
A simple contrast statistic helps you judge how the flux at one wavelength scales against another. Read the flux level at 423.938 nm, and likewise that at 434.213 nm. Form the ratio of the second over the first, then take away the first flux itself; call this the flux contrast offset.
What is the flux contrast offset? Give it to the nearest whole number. -39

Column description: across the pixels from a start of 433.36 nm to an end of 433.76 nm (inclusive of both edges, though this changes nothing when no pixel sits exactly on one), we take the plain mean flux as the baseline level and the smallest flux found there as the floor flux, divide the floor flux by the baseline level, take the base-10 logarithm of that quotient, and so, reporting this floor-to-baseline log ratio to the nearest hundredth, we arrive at -0.07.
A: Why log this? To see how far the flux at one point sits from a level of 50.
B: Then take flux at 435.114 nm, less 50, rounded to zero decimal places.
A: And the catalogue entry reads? -10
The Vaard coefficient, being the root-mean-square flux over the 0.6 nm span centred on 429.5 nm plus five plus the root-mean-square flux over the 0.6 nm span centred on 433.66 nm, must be 73.0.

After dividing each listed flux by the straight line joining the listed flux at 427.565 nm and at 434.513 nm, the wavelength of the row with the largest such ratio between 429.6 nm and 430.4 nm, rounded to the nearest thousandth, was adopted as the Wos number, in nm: 429.638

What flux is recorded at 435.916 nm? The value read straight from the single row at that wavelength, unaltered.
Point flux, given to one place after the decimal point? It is 37.9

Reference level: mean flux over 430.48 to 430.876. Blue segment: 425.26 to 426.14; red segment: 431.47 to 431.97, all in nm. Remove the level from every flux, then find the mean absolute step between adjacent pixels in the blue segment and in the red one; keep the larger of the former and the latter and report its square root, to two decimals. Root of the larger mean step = 2.03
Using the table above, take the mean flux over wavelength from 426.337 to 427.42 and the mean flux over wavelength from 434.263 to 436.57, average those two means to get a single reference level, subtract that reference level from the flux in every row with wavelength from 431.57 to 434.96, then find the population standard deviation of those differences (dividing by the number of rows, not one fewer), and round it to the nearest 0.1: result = 5.1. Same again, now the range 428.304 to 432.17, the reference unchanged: 5.0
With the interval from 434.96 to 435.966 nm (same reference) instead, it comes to 4.7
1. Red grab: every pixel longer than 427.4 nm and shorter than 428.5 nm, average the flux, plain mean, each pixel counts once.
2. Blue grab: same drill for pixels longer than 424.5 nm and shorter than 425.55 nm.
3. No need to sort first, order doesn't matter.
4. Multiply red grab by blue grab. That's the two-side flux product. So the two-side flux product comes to 1369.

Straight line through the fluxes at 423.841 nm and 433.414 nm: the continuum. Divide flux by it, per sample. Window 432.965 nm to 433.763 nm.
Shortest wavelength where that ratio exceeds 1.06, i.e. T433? 433.114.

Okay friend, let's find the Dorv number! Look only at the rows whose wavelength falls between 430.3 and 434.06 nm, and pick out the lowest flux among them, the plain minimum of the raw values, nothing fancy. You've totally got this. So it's 25.8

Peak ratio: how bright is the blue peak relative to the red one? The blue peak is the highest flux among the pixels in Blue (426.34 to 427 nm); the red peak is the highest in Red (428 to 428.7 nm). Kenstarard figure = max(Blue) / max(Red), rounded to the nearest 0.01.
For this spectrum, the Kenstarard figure 1.03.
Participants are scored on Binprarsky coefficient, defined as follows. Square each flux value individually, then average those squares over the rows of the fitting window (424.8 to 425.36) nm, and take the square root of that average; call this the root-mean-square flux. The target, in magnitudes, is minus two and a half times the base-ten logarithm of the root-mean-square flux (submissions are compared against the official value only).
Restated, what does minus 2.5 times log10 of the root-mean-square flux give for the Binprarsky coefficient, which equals -3.97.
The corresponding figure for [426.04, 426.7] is -3.94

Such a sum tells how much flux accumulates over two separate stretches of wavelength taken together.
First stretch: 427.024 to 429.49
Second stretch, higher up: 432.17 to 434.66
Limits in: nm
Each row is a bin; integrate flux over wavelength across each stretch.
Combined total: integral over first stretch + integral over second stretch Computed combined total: 171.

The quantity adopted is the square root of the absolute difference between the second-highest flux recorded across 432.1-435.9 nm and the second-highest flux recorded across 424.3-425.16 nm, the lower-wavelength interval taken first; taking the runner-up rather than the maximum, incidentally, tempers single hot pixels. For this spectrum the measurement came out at 2.68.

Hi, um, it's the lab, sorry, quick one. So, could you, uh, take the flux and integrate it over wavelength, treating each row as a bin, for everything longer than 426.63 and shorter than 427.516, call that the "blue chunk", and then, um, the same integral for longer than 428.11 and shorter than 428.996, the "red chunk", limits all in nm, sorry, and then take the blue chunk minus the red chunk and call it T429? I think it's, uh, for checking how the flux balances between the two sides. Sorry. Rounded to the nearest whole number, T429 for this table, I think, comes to -3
